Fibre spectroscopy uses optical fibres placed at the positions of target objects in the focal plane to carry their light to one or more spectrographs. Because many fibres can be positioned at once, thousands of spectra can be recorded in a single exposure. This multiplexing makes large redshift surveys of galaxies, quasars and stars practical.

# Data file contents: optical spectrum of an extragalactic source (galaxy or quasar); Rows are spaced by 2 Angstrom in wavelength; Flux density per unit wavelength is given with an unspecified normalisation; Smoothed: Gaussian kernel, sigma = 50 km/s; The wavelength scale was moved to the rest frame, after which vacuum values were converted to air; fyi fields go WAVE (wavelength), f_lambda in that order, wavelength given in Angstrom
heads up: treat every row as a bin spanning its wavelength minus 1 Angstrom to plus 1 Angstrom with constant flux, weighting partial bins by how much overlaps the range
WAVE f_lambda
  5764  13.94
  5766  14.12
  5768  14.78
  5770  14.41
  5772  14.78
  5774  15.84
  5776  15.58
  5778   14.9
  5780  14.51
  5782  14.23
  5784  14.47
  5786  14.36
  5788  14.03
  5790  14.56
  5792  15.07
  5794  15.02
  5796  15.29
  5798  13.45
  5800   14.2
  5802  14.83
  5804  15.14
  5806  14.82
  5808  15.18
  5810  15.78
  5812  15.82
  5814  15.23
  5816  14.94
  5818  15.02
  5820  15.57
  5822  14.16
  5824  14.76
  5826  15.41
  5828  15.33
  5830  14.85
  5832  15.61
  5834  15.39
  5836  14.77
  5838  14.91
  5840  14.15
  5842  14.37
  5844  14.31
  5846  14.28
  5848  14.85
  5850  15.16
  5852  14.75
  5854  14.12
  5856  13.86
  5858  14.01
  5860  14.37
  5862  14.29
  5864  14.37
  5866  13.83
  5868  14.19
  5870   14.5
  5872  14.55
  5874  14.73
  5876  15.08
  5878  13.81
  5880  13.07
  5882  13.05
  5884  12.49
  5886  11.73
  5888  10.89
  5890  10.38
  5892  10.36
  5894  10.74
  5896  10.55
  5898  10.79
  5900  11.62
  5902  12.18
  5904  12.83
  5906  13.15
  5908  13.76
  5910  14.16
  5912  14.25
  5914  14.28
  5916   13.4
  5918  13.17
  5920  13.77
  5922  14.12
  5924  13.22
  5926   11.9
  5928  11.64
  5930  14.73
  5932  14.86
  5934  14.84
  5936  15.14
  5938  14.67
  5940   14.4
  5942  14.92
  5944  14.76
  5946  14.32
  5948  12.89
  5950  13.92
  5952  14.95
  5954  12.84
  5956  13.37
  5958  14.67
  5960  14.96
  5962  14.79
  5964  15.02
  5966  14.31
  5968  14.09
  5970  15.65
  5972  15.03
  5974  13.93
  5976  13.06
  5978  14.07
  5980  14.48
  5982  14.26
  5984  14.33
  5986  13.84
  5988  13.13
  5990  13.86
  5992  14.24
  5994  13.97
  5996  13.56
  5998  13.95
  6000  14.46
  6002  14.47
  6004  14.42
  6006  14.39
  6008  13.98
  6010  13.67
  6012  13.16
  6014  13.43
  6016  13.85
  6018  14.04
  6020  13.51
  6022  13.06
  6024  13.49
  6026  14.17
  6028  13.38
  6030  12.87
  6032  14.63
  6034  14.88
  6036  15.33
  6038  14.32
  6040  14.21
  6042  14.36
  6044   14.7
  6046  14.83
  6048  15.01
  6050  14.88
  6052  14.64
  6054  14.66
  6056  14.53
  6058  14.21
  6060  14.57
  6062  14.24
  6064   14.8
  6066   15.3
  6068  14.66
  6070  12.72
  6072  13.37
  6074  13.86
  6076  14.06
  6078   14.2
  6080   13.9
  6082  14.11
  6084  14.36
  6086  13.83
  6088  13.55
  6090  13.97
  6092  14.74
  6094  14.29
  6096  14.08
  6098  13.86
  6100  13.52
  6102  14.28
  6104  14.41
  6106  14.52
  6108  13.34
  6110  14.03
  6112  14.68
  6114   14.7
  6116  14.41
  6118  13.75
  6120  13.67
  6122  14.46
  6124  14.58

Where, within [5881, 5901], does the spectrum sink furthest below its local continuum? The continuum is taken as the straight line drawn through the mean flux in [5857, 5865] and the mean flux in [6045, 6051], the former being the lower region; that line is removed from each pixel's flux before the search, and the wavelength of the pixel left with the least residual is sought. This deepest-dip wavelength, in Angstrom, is 5892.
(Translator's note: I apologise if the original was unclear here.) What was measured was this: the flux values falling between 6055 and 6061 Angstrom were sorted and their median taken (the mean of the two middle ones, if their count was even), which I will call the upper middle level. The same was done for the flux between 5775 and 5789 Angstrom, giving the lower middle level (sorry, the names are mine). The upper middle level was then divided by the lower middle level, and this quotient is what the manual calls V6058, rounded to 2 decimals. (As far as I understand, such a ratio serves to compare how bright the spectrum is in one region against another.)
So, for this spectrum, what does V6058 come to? 1.00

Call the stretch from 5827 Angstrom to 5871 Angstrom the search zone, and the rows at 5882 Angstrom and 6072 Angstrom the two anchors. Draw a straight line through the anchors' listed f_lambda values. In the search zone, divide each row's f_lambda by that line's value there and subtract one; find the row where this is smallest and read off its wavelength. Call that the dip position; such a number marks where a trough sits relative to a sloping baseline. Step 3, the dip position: 5866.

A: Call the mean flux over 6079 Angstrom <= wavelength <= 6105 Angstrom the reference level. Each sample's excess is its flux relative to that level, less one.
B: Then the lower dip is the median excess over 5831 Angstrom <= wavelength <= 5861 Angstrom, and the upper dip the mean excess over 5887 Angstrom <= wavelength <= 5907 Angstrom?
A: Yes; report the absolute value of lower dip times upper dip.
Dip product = 0.0041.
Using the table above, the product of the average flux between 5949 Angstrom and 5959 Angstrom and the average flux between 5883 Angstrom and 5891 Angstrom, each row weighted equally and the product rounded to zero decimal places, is 159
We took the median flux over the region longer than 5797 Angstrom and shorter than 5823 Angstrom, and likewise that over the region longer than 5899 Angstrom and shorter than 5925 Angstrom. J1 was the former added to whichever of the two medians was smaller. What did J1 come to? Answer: 28.4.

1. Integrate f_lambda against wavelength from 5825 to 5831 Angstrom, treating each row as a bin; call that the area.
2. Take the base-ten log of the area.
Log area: 1.96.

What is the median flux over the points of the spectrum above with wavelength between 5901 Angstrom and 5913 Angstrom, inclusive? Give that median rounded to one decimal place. 13.5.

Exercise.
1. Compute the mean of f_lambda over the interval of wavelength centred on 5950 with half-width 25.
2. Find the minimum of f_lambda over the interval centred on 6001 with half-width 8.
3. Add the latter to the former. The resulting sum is 27.8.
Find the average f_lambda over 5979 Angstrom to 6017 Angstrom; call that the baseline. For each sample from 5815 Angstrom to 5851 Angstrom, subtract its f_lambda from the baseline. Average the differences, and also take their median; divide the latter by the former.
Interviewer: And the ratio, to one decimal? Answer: 1.0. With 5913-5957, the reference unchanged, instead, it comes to -4.0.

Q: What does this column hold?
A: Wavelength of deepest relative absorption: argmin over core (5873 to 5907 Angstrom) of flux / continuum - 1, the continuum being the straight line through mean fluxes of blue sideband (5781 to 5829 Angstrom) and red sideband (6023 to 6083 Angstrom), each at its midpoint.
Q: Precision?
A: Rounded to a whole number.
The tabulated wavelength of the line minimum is 5892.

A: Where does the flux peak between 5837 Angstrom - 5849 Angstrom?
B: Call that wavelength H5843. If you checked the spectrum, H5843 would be 5838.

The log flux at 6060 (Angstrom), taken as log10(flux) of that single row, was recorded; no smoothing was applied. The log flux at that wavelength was 1.16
